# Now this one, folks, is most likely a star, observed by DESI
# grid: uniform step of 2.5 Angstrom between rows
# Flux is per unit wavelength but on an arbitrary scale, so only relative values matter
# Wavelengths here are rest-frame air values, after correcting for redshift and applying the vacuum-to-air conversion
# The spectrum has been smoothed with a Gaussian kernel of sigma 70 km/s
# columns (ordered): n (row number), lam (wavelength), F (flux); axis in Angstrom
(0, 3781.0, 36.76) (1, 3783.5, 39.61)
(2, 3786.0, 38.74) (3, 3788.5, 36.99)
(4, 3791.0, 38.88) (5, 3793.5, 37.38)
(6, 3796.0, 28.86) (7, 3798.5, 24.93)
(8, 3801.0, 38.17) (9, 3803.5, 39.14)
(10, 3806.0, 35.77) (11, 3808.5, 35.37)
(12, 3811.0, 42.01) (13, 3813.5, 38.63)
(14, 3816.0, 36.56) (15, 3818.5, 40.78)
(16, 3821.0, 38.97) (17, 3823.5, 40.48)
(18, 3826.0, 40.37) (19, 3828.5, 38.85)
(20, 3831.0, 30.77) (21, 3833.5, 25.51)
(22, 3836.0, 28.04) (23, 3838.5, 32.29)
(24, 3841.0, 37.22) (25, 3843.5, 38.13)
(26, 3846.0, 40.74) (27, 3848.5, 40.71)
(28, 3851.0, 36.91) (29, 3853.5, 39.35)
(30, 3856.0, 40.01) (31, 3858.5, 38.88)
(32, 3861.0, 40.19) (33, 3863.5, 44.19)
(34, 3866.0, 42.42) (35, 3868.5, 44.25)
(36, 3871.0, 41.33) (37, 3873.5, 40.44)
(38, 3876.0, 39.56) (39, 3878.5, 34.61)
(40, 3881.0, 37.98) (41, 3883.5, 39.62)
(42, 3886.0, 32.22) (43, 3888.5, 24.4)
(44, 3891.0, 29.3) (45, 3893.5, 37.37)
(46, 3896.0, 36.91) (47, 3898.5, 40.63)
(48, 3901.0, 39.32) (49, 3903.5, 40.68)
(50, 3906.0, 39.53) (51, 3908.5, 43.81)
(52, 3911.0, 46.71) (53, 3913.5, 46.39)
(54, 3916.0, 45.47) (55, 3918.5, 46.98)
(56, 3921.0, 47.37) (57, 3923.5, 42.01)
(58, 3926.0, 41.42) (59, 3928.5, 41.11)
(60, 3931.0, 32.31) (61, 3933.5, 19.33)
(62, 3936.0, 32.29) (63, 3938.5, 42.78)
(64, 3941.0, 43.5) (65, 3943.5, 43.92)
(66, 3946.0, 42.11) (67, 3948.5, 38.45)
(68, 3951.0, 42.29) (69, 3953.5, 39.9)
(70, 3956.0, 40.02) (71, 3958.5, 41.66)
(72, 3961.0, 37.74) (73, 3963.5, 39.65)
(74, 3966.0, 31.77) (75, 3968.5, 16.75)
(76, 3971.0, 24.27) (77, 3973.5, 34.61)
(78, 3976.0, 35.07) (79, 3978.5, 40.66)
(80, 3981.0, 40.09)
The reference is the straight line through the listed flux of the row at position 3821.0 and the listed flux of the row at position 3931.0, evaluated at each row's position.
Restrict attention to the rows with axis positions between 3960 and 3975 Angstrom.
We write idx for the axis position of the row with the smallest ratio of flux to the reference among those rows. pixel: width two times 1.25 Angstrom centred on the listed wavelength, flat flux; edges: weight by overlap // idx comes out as 3968.5 Angstrom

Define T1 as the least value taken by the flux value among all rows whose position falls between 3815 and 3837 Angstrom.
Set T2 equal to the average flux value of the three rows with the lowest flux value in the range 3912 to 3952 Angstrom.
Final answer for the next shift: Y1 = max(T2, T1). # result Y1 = 28.0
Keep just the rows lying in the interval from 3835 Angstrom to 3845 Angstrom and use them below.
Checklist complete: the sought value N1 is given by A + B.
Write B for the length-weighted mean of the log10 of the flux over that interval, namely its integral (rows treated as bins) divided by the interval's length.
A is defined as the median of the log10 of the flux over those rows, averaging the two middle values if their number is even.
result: 3.07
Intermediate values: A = 1.54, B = 1.53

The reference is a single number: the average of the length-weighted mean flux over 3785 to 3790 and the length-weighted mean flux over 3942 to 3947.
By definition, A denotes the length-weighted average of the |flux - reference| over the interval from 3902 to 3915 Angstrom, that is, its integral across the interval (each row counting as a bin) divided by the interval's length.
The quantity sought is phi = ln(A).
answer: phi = 1.20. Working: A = 3.3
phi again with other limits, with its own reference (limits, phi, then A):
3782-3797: 1.28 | 3.6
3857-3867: 0.61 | 1.8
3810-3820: 0.64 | 1.9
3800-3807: 1.01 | 2.7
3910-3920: 1.78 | 5.9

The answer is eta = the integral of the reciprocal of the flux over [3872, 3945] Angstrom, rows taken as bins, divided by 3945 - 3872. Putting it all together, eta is 0.027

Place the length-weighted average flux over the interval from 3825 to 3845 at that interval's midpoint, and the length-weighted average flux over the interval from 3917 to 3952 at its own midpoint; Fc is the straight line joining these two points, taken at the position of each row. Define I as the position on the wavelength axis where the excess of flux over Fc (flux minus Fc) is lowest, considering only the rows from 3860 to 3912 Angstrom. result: 3888.5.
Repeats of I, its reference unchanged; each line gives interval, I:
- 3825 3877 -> 3833.5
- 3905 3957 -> 3933.5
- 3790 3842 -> 3833.5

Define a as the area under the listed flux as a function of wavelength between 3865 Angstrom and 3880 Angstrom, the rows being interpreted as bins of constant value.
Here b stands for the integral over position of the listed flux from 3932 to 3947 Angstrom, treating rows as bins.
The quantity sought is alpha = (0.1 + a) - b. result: 48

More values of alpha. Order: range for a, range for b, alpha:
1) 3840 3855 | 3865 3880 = -22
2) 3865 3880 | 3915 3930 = -52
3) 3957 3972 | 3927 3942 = -44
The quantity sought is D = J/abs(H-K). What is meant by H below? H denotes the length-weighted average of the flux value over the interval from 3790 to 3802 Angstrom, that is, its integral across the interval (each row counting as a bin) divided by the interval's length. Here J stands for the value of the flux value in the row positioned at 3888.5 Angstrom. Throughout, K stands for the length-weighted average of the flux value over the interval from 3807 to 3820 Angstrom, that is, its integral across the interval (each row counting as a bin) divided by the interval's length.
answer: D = 4.7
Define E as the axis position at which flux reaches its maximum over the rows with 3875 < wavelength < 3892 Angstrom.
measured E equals 3883.5 Angstrom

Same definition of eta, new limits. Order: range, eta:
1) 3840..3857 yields 0.026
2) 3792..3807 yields 0.030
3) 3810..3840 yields 0.028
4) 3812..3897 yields 0.027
